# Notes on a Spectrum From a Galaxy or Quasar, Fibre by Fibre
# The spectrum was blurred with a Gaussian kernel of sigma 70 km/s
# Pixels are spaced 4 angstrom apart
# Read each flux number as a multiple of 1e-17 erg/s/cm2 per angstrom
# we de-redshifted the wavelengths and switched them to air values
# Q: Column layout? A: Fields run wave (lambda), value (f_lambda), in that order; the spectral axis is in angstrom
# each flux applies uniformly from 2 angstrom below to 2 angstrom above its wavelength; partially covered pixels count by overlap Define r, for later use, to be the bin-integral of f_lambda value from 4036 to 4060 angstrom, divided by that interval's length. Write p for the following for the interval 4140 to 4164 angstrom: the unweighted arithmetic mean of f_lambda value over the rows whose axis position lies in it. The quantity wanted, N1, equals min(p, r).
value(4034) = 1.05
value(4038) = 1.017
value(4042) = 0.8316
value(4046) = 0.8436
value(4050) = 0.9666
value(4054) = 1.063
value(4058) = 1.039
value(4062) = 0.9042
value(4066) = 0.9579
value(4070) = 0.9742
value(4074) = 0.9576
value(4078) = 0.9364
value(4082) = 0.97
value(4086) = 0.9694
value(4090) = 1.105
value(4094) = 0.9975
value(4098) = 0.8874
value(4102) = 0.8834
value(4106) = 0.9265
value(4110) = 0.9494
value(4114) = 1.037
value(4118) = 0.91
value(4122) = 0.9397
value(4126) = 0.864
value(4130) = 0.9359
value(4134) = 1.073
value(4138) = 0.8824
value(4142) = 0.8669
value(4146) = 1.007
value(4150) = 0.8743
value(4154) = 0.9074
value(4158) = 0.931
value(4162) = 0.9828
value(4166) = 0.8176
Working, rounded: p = 0.93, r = 0.960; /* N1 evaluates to 0.928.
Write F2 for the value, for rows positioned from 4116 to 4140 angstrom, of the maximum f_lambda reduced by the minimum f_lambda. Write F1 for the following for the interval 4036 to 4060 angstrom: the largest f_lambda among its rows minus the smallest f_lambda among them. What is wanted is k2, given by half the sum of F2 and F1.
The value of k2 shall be 0.22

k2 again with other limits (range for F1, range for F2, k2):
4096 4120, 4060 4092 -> 0.18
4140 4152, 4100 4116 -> 0.15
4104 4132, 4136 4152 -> 0.16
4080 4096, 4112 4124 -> 0.13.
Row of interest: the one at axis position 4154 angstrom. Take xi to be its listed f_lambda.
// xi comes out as 0.9074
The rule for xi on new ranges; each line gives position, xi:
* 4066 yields 0.9579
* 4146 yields 1.007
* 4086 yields 0.9694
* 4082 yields 0.97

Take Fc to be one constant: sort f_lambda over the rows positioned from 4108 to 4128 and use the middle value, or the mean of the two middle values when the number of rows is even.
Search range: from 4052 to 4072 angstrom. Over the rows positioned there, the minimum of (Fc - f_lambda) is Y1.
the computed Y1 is -0.123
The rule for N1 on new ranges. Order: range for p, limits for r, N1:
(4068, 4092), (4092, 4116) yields 0.947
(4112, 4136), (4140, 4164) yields 0.928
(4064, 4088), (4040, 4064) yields 0.941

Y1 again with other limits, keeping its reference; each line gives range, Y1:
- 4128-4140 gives -0.133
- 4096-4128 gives -0.097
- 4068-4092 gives -0.165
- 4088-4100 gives -0.165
